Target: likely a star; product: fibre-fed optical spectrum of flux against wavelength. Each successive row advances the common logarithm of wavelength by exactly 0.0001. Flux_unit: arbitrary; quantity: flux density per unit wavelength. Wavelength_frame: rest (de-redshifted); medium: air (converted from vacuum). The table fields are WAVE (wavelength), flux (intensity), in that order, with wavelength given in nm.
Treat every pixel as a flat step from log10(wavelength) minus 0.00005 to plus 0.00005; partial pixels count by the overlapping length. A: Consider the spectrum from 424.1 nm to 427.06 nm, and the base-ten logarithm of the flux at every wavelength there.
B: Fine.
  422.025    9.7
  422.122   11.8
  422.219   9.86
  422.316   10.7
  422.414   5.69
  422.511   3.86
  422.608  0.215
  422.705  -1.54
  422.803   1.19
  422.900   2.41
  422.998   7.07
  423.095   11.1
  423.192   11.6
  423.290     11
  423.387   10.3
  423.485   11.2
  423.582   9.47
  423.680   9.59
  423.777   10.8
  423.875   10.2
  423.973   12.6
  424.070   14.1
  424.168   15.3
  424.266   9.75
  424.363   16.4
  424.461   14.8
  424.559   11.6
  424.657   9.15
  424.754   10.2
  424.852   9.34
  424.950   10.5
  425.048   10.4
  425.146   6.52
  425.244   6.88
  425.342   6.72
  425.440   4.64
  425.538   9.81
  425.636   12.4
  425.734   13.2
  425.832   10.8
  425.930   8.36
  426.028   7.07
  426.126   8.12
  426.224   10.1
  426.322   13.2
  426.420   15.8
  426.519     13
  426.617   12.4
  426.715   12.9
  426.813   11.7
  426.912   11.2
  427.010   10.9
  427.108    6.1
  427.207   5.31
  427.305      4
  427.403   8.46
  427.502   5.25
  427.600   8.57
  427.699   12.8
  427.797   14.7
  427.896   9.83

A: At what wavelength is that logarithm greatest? 424.363 nm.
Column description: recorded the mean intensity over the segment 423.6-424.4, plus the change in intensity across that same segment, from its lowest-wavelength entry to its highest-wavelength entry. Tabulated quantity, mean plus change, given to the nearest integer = 19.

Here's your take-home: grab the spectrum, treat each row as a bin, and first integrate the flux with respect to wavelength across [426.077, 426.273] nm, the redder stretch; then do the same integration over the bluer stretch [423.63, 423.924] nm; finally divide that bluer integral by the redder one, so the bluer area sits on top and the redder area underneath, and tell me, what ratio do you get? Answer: 1.67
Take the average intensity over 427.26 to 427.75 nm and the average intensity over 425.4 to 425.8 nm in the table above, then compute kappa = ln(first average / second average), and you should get -0.25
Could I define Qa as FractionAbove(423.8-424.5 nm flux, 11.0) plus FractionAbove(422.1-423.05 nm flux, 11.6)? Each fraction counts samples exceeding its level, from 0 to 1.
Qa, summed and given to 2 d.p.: 0.81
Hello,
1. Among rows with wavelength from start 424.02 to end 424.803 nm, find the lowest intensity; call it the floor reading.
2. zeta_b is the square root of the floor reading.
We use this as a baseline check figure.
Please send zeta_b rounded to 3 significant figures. 3.02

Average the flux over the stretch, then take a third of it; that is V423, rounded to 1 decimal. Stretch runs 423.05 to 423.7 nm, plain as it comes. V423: 3.5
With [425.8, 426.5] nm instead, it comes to 3.5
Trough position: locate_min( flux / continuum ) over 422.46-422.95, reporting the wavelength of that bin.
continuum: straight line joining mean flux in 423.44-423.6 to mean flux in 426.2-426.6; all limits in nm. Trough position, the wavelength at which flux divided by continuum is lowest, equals 422.705 nm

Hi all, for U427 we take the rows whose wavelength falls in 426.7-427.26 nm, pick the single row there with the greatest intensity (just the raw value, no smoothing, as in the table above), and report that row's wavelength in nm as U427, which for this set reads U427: 426.715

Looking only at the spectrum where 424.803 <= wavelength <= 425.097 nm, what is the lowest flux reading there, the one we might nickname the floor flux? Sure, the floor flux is 9.34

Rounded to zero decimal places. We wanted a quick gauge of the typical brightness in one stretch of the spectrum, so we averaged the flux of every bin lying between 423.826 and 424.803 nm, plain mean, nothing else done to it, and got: 12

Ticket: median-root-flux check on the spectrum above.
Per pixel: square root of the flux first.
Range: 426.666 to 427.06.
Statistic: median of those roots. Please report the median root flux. 3.4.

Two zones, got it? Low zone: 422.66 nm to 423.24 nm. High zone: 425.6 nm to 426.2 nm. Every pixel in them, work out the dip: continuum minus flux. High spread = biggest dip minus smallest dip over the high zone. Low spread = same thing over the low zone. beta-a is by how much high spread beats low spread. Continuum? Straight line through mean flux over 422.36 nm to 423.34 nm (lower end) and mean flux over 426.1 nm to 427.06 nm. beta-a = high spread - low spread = -6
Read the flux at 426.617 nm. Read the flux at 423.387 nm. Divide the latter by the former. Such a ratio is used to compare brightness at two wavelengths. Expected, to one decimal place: 0.8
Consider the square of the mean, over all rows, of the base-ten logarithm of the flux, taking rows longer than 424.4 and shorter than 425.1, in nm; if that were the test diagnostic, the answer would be 1.06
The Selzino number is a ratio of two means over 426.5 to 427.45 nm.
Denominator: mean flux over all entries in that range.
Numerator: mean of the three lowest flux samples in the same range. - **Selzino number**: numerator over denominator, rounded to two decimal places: 0.54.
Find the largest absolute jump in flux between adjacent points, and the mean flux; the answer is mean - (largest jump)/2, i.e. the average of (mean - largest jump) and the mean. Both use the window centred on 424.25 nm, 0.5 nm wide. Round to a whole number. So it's 11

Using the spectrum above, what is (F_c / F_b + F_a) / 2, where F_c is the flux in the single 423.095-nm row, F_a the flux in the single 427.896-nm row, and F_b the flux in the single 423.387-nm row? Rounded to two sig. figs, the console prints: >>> 5.5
